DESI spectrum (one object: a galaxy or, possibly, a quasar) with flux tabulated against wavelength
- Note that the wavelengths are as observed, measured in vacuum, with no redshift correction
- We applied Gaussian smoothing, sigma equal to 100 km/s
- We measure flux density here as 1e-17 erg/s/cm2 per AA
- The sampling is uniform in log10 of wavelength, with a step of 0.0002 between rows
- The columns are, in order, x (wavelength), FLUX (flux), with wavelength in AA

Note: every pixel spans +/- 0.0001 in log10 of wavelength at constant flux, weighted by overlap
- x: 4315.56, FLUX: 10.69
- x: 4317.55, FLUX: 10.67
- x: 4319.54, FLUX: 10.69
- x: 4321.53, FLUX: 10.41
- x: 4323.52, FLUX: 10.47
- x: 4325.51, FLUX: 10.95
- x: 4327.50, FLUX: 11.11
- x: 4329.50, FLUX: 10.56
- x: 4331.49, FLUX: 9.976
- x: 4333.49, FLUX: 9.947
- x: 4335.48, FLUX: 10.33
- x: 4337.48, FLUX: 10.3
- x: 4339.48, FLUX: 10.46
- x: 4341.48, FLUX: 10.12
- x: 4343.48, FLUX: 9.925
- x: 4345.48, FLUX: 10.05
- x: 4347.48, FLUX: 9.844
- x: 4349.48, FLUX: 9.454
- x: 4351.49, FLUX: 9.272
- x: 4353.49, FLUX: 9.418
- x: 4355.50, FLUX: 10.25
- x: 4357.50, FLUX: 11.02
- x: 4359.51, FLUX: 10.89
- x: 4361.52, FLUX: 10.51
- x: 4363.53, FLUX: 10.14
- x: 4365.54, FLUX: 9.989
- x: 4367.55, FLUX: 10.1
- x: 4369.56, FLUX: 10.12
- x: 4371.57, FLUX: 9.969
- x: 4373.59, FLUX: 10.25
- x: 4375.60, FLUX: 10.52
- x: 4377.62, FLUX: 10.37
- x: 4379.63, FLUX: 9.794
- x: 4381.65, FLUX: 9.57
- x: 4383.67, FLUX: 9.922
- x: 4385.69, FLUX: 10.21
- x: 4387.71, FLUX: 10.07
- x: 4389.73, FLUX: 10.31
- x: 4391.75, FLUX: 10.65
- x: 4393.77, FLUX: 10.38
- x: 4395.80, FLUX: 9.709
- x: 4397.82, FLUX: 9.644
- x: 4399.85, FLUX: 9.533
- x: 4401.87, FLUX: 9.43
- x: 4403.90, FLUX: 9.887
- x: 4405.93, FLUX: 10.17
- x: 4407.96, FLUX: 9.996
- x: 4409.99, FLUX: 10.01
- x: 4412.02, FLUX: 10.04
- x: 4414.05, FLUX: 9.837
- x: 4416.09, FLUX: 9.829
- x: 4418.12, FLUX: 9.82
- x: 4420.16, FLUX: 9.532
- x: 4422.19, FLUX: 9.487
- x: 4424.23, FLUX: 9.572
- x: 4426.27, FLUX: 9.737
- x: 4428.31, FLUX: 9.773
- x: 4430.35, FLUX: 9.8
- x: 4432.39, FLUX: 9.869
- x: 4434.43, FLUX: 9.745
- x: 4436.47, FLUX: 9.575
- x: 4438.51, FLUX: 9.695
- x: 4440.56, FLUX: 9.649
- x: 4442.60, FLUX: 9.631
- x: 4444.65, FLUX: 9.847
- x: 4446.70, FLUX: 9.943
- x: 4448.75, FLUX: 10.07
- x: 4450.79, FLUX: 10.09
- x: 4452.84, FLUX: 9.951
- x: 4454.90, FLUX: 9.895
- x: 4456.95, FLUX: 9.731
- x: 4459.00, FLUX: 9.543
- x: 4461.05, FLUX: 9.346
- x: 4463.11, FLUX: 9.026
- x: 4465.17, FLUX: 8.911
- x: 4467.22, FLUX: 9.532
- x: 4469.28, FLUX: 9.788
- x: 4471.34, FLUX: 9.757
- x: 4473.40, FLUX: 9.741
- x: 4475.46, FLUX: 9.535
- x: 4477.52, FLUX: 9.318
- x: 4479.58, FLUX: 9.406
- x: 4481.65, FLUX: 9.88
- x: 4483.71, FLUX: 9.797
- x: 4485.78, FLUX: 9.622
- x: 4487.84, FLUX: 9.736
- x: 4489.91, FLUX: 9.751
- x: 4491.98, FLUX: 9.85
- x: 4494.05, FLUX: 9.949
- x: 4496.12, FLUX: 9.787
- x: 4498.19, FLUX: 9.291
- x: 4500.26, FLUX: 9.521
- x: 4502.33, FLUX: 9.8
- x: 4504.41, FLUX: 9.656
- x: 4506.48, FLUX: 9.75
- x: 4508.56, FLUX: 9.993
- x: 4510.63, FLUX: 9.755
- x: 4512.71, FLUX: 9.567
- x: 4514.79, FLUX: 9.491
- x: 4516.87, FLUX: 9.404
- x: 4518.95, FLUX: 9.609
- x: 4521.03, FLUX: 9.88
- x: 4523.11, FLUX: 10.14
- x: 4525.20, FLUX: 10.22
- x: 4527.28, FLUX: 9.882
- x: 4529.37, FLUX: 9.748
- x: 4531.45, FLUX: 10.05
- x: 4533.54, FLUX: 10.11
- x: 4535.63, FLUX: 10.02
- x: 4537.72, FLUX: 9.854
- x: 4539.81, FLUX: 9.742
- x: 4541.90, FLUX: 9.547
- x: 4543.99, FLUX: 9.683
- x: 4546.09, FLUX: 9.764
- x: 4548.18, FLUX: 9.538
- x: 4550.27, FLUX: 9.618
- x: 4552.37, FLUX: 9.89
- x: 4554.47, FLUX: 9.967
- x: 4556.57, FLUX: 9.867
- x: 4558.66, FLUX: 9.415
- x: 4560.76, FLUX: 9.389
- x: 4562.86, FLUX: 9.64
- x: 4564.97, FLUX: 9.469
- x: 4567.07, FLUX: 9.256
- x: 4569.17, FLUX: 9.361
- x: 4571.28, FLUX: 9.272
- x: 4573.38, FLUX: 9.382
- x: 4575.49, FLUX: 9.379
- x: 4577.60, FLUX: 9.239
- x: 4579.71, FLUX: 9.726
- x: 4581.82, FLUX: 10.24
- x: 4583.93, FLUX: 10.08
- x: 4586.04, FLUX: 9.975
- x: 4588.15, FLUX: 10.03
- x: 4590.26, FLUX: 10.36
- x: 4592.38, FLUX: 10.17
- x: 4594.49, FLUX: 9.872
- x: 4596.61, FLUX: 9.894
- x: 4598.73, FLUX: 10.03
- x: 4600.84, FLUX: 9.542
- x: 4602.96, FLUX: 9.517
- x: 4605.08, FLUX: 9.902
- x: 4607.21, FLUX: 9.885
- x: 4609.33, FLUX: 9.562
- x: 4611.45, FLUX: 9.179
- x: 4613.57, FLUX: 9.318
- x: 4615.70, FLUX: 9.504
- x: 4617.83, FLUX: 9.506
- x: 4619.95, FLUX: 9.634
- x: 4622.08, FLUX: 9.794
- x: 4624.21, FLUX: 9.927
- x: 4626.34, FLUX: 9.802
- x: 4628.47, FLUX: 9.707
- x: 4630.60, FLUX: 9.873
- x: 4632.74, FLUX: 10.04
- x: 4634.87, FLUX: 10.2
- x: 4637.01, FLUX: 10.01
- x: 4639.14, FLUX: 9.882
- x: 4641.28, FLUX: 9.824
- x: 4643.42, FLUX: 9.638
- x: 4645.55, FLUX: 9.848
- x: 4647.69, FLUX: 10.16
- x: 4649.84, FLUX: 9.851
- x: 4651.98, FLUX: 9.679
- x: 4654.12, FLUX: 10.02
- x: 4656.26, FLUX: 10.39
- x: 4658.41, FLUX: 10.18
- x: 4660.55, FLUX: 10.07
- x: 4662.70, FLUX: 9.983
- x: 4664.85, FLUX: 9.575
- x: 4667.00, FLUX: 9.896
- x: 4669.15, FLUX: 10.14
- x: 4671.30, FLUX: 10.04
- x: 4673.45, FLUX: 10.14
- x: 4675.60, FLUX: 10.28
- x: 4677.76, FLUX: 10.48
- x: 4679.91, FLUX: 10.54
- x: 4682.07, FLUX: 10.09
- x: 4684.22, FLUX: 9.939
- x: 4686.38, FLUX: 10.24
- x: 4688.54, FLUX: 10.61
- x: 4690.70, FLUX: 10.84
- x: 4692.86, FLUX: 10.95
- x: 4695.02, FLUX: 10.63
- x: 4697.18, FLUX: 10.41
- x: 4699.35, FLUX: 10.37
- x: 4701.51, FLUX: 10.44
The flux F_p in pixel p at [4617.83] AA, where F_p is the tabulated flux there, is 9.506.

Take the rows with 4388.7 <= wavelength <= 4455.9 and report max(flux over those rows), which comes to 10.65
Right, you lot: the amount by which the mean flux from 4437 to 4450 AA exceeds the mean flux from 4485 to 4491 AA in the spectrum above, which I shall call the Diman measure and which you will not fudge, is 0.10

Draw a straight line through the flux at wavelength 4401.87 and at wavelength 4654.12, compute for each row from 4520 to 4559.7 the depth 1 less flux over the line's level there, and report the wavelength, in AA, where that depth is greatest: 4558.66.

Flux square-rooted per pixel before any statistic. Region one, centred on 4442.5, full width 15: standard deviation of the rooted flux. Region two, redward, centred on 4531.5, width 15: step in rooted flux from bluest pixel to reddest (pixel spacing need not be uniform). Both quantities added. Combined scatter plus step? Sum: -0.03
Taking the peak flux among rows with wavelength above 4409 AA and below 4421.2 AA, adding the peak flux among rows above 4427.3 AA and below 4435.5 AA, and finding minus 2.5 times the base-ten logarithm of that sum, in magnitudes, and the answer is -3.248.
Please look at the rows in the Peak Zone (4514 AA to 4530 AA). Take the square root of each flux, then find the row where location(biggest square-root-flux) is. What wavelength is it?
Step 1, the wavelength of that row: 4525.20 AA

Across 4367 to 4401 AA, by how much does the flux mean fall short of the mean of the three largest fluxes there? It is 0.45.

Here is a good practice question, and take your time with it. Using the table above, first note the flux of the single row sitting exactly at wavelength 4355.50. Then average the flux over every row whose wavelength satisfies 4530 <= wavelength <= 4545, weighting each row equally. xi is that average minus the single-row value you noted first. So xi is -0.39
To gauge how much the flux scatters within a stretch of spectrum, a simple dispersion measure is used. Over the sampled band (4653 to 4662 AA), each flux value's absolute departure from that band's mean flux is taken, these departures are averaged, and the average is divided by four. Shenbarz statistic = 0.030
